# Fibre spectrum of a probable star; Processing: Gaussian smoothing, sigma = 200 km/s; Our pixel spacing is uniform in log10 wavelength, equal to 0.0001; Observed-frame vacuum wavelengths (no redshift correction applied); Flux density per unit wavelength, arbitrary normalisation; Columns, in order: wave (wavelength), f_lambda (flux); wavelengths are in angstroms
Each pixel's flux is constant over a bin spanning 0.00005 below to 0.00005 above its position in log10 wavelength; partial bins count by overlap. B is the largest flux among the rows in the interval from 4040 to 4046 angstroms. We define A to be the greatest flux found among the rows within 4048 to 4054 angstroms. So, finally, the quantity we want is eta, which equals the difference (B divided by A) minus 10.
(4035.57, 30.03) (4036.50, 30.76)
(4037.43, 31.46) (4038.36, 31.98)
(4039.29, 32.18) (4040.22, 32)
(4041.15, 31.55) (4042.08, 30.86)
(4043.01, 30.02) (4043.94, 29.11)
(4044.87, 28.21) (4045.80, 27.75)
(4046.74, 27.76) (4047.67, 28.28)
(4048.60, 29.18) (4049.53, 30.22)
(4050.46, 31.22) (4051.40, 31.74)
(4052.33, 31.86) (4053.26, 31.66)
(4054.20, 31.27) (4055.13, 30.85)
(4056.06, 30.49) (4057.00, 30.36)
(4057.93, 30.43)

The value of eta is -9.00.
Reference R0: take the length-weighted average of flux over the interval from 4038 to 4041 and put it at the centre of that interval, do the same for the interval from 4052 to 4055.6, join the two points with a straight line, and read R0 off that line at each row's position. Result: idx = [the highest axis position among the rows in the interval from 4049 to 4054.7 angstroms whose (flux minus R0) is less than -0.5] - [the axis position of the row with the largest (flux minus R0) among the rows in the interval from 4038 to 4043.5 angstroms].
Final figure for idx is 10.2 angstroms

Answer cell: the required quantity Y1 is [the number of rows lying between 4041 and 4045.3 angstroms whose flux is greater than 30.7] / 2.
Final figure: 1.0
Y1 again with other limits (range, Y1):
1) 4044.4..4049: 0.0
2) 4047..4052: 1.0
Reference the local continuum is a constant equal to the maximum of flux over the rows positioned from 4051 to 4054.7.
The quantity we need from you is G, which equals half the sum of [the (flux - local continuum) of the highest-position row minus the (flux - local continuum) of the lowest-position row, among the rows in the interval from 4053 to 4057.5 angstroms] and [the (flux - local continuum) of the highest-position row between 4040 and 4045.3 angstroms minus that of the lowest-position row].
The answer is -2.5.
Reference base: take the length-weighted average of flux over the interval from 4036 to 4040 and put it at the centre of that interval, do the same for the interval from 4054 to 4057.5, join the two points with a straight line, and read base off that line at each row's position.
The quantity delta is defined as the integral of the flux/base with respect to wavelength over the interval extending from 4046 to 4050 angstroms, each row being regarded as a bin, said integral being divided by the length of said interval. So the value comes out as 0.925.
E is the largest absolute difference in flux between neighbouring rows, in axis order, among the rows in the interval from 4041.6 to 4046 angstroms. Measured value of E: 0.91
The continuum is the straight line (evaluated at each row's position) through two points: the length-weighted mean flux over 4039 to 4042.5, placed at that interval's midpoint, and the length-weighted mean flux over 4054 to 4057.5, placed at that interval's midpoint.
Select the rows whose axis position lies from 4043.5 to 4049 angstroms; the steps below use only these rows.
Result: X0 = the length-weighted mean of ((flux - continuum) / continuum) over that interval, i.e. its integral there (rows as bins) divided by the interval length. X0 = -0.09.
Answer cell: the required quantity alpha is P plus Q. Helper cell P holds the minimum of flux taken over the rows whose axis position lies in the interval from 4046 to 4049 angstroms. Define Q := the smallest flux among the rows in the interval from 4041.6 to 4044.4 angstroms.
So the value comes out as 56.9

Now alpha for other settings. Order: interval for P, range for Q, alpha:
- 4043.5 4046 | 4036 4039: 58.5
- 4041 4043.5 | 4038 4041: 62.0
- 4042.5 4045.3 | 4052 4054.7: 59.5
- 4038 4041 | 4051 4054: 63.6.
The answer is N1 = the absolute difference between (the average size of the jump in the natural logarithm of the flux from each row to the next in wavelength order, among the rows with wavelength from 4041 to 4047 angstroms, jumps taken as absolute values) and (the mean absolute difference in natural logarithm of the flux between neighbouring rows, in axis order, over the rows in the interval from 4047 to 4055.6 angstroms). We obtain 0.0025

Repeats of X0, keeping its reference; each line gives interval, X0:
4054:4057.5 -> 0.00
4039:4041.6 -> 0.01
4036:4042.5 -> -0.01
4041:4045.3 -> -0.05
